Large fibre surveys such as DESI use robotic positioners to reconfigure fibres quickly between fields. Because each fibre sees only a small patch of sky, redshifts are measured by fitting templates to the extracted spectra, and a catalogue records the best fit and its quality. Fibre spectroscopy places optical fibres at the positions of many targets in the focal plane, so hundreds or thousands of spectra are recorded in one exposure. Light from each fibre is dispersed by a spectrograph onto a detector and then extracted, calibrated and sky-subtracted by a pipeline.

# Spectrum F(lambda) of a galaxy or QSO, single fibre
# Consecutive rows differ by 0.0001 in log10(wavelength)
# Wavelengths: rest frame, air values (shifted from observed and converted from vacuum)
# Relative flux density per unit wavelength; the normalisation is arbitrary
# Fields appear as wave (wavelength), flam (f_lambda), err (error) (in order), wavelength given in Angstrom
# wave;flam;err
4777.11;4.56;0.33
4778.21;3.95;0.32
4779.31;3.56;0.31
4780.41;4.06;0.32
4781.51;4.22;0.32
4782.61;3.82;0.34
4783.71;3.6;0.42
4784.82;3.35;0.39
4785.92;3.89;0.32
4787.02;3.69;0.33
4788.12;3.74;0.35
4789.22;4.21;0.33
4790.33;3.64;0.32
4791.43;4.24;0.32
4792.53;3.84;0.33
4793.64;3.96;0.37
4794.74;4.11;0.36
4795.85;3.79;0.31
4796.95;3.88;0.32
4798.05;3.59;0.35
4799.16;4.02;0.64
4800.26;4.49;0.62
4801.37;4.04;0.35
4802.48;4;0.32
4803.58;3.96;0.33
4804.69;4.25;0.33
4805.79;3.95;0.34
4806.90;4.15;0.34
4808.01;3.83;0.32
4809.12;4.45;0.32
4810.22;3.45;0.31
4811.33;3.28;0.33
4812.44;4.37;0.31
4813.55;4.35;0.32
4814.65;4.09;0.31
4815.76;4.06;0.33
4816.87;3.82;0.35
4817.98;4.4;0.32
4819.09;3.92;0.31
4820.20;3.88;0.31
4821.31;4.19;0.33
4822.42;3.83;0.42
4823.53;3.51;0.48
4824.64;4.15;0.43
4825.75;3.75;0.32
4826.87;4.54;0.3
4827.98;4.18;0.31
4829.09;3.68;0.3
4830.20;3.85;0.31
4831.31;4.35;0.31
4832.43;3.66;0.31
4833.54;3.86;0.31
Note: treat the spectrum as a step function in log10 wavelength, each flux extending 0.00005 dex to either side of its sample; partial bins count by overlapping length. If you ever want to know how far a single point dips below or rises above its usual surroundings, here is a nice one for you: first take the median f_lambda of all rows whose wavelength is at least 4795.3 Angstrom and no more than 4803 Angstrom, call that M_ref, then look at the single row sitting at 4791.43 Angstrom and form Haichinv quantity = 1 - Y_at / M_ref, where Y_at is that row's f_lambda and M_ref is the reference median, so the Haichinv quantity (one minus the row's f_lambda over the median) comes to -0.060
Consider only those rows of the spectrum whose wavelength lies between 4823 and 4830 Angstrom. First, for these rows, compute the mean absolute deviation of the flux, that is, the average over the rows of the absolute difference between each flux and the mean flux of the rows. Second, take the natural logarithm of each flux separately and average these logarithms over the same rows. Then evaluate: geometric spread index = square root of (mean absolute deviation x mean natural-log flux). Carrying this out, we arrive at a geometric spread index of 0.665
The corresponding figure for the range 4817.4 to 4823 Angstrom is 0.529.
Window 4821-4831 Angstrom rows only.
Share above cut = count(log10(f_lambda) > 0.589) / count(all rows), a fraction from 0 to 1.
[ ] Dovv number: 0.44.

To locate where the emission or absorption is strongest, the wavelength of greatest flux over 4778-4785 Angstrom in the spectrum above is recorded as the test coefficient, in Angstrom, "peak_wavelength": 4781.51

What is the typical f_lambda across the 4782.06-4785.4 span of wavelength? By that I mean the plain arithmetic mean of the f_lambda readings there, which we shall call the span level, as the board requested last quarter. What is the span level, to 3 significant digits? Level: 3.59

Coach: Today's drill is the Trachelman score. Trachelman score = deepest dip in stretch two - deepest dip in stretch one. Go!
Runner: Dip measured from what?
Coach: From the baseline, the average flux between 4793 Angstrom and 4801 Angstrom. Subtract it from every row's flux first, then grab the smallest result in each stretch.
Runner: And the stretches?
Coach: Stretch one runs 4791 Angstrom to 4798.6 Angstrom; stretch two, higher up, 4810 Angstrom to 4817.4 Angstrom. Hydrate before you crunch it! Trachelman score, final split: -0.31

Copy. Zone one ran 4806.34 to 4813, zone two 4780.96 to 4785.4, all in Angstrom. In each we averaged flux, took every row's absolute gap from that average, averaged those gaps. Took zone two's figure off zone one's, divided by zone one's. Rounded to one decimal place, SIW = 0.3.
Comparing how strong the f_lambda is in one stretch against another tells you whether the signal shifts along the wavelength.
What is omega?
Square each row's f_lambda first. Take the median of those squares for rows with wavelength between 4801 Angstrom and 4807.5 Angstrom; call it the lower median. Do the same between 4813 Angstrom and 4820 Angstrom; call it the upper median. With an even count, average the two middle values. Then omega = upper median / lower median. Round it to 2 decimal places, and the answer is 1.03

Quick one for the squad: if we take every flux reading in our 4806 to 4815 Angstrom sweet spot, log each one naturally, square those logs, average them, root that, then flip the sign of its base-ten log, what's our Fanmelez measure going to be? -0.141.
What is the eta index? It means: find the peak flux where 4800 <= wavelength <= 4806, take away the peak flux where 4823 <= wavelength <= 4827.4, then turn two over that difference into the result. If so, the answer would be -40.0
